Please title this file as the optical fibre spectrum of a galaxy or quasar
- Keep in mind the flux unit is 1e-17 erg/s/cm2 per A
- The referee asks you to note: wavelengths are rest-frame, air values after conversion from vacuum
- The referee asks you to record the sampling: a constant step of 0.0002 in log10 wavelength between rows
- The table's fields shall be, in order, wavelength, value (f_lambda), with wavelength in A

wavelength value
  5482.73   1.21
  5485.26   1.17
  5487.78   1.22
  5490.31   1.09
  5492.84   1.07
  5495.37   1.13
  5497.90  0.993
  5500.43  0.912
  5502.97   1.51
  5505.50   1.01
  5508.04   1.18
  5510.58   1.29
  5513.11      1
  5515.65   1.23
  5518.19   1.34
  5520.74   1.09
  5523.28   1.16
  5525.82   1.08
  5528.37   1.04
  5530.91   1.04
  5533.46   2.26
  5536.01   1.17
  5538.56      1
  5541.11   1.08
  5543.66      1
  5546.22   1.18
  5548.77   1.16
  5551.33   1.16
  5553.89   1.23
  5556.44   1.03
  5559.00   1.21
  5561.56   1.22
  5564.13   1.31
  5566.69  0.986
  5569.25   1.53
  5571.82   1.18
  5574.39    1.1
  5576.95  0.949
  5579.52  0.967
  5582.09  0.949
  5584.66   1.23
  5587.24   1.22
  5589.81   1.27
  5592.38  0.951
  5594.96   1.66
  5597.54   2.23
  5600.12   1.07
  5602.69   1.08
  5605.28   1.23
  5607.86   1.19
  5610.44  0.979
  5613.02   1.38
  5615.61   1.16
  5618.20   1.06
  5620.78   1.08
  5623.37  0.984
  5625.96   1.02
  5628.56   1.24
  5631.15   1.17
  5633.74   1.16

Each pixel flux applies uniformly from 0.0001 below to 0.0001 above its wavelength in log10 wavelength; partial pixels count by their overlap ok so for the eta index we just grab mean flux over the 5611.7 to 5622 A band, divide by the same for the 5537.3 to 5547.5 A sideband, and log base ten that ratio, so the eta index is 0.041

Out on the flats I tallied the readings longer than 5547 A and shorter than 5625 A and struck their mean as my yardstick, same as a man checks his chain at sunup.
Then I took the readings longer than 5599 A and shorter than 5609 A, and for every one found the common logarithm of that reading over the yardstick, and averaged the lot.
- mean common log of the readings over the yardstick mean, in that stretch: -0.019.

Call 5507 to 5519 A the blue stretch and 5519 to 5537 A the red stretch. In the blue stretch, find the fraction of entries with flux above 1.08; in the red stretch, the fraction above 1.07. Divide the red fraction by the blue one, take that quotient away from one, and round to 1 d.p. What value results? 0.1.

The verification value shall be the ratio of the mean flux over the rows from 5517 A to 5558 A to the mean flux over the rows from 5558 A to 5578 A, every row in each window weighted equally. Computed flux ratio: 1.00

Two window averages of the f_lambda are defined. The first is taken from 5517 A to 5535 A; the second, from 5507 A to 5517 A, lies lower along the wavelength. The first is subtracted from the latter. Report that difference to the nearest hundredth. -0.11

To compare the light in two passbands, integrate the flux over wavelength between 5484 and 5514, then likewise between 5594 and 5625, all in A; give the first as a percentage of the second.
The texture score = 88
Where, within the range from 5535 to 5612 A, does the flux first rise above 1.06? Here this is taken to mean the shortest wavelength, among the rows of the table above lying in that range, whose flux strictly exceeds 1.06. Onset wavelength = 5536.01 A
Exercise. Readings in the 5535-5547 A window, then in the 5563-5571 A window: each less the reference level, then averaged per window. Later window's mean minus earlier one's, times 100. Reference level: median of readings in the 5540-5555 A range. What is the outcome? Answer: 19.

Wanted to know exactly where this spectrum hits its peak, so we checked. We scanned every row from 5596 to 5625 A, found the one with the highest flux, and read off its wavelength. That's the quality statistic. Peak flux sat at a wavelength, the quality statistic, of 5597.54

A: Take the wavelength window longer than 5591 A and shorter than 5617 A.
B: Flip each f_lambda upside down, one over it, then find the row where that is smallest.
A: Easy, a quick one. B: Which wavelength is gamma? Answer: 5597.54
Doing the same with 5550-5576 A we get 5569.25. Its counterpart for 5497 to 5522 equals 5502.97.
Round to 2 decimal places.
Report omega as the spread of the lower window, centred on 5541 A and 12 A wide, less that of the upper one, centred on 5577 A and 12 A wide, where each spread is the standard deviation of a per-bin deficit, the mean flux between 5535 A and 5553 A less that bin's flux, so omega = -0.02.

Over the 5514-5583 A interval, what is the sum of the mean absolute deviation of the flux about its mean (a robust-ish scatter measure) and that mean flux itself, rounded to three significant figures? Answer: 1.32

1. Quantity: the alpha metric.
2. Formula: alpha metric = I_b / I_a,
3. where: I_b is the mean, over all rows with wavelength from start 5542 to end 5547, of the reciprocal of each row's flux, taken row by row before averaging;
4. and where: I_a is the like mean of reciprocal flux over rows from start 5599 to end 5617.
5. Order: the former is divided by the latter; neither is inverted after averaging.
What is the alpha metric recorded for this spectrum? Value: 1.06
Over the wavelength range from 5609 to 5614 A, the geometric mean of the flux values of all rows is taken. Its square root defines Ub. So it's 1.08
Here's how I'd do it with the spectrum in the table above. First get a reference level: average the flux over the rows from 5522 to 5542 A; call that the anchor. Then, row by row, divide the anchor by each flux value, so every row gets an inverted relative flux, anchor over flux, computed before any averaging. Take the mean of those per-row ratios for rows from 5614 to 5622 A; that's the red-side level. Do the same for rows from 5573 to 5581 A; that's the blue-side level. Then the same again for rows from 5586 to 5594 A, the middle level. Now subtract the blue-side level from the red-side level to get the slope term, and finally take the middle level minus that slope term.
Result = 1.20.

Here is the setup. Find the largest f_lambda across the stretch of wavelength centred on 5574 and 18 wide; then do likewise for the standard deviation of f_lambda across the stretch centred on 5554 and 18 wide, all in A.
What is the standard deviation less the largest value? -1.5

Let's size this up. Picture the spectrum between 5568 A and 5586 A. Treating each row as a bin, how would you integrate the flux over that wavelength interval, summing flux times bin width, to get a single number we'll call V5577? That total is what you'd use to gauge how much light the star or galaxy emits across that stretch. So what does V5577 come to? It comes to 20.3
